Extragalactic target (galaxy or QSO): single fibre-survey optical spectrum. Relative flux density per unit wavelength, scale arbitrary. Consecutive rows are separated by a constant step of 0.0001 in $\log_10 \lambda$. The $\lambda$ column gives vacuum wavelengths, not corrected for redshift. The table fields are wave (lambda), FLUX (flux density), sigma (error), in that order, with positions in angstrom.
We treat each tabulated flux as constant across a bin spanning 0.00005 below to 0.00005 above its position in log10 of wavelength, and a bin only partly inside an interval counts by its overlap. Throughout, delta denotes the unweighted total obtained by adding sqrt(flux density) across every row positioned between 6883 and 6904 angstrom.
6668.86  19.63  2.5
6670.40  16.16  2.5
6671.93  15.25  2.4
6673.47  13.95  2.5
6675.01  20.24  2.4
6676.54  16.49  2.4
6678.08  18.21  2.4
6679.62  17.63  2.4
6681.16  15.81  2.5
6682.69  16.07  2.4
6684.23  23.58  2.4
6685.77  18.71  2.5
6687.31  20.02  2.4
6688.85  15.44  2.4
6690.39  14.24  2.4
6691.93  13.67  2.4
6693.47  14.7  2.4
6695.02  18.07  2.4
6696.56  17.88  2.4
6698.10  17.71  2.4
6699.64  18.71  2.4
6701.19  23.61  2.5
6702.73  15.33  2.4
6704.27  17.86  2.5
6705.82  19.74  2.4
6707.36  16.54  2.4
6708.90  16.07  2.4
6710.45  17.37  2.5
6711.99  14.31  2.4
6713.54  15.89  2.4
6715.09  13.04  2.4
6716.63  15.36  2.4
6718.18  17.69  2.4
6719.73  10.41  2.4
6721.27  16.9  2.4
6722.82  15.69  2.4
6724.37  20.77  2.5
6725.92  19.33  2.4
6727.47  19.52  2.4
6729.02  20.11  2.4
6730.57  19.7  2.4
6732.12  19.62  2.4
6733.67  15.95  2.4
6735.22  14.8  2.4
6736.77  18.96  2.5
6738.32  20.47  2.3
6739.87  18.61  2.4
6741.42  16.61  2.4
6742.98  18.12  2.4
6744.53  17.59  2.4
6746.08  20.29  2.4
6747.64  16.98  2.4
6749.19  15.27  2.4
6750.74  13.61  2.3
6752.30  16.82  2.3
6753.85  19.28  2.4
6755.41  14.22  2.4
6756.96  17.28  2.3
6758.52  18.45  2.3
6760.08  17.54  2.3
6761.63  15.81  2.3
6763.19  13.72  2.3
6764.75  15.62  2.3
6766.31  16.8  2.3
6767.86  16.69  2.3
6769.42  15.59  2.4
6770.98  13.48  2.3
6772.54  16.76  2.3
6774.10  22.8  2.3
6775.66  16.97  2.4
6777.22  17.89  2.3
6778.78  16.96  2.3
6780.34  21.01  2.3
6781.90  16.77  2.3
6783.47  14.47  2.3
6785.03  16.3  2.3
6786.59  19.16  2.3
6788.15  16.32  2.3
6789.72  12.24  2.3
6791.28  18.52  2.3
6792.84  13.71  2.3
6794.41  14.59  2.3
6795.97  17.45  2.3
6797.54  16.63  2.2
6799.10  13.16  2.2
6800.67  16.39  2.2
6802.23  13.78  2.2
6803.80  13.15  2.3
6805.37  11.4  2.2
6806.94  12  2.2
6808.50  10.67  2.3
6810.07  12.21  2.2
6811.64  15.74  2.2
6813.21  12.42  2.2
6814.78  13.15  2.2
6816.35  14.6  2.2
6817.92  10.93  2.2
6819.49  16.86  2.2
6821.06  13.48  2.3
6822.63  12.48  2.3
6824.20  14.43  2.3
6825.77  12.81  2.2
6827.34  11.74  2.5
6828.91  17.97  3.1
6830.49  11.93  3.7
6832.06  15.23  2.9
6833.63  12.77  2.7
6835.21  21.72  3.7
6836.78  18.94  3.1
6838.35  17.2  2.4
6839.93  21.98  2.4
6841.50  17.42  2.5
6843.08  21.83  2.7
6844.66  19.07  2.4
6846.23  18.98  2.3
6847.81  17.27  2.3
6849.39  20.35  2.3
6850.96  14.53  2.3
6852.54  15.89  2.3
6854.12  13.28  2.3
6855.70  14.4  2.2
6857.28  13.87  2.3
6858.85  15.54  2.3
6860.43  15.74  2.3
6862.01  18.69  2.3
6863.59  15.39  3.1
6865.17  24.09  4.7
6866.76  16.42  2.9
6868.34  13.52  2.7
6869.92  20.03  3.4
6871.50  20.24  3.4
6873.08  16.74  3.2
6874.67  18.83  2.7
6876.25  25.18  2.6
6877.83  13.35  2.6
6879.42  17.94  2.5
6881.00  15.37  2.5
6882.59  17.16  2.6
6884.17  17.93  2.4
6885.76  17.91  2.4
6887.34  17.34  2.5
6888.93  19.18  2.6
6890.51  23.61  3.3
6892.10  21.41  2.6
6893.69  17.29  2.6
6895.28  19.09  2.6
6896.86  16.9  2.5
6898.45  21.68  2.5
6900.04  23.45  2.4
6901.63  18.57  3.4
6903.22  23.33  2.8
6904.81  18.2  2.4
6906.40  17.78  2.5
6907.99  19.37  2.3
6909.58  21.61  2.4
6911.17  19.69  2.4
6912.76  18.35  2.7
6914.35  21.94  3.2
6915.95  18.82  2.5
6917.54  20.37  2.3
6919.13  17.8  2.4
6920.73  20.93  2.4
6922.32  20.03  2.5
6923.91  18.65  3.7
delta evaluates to 57.8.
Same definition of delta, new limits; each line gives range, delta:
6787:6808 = 49.5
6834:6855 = 55.5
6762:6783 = 53.5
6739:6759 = 53.8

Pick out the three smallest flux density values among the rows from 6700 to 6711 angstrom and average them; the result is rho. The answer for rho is 16.0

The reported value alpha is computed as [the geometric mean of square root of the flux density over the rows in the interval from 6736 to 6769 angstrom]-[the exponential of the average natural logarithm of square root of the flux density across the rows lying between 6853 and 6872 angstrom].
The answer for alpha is 0.06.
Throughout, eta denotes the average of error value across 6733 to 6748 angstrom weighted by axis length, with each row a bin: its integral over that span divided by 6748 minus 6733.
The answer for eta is 2.40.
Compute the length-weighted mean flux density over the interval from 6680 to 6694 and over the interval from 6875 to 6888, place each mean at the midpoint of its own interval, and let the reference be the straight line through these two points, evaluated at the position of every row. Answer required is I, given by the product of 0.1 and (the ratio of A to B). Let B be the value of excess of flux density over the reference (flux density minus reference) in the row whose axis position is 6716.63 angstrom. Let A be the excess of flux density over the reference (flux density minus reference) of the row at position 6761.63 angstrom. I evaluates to 0.09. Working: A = -1.5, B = -2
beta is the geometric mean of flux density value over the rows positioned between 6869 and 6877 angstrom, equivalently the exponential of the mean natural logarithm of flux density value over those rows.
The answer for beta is 20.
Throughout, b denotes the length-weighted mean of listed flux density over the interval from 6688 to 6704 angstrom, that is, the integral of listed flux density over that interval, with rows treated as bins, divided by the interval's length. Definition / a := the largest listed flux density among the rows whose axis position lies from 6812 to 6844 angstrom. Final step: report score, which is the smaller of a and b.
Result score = 17.0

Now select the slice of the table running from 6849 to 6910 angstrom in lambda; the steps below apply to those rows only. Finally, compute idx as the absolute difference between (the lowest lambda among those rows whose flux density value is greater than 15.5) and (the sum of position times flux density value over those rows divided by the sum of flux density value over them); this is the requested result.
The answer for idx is 31.5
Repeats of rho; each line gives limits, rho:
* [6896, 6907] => 17.6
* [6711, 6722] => 12.6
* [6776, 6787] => 15.8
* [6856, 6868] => 14.9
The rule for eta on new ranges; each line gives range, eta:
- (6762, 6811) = 2.28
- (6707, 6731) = 2.41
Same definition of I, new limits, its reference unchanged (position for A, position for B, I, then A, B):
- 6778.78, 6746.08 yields -0.01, -0.4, 3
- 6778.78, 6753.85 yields -0.02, -0.4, 2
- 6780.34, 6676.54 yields -0.81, 3.6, 0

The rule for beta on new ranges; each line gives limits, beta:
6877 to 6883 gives 16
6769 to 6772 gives 14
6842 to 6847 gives 20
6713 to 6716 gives 14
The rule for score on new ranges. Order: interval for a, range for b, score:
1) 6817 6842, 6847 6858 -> 15.7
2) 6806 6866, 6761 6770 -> 15.7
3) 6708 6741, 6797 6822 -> 13.5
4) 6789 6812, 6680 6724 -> 16.8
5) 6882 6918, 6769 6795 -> 16.7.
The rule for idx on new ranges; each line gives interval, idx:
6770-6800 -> 12.0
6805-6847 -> 16.2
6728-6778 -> 23.6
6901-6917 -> 7.2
